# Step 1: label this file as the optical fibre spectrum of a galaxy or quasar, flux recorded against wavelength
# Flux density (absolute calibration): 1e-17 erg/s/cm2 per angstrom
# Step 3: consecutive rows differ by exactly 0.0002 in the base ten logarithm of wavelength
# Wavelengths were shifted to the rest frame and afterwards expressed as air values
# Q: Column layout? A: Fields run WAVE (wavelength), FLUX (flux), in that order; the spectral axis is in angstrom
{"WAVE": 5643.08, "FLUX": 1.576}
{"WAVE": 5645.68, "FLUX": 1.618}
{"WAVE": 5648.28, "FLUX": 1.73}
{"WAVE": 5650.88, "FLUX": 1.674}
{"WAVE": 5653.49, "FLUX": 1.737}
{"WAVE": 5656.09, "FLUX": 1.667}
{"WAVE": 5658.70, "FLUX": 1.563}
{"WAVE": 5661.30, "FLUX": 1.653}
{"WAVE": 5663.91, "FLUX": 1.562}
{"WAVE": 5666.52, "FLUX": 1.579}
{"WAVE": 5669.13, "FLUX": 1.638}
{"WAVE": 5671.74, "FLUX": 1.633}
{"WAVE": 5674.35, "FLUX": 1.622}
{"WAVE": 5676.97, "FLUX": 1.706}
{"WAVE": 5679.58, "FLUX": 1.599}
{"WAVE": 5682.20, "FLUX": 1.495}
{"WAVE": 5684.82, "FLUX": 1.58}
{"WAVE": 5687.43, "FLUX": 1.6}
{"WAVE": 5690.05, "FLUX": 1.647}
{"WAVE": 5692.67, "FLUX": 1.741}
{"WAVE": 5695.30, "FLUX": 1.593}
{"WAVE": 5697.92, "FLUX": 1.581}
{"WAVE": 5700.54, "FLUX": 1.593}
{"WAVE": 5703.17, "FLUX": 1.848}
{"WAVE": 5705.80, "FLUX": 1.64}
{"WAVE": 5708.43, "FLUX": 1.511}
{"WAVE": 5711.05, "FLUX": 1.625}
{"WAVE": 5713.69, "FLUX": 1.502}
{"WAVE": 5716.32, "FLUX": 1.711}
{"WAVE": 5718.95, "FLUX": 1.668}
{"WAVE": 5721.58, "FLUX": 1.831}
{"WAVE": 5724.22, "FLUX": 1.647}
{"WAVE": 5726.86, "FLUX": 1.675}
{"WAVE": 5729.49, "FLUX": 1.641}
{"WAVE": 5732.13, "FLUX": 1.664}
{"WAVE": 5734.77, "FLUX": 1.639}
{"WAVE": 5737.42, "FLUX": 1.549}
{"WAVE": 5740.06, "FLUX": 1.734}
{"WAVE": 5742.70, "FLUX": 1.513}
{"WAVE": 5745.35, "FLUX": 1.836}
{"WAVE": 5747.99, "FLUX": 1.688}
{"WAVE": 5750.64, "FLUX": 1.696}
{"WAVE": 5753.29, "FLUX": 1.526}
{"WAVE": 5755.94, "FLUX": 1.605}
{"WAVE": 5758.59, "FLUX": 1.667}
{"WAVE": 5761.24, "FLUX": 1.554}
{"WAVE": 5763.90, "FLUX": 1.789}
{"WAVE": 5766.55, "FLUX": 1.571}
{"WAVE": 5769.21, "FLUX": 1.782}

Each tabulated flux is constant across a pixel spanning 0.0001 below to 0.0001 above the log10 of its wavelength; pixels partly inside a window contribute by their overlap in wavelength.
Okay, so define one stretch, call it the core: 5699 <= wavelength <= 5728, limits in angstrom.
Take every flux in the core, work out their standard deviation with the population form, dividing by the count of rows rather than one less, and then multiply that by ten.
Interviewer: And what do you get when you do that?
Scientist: 1.05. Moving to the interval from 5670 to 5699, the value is 0.63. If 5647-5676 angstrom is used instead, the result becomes 0.57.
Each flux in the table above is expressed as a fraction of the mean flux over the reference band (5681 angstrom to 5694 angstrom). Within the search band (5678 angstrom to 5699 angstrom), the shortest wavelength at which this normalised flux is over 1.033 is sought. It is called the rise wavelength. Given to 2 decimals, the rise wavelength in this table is 5692.67 angstrom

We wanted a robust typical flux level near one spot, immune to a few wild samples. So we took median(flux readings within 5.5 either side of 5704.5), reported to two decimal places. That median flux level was 1.62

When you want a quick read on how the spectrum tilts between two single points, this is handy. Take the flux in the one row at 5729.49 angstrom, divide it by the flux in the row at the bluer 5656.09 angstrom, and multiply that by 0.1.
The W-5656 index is 0.098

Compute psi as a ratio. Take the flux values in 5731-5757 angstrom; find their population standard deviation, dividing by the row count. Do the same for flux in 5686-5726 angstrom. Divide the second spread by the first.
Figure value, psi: 1.0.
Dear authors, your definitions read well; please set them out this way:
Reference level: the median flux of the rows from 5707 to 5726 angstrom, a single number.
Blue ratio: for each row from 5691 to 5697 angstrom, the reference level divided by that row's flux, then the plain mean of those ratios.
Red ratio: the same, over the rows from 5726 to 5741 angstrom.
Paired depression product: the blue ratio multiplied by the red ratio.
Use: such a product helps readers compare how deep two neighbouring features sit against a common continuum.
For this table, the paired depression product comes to 0.99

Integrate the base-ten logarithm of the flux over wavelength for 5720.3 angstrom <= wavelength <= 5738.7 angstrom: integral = 4.1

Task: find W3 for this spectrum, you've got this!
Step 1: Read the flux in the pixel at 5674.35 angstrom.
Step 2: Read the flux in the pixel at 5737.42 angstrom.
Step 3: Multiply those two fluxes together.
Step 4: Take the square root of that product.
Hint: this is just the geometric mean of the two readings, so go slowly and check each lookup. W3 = 1.59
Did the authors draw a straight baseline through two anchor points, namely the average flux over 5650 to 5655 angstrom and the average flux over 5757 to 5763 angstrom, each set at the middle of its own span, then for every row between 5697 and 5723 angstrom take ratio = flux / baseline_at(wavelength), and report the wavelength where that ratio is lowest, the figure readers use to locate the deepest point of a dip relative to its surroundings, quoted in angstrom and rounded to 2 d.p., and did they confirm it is 5713.69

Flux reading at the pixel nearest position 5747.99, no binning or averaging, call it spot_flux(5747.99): 1.688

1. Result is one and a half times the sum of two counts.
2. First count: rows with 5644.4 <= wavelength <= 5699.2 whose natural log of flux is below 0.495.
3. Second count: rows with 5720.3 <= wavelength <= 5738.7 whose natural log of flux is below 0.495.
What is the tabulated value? 22.5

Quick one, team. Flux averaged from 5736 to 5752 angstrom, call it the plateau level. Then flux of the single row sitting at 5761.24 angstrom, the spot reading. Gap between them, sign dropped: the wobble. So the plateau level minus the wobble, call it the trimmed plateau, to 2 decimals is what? 1.55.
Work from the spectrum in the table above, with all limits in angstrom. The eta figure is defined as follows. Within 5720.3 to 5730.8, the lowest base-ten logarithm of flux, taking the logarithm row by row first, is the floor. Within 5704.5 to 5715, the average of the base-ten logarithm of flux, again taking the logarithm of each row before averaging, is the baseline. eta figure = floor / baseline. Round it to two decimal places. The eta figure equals 1.10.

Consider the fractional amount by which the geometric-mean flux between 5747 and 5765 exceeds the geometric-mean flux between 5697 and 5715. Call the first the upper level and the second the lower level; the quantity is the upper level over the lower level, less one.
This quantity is 0.021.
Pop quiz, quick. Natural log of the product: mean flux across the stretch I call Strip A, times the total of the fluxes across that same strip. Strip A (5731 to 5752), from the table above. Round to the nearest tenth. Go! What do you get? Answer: 3.1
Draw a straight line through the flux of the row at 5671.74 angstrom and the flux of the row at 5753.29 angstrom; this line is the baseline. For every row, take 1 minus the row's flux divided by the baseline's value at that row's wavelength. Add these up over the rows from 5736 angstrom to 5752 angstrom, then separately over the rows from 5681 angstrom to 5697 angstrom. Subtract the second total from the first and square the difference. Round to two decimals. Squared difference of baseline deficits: 0.27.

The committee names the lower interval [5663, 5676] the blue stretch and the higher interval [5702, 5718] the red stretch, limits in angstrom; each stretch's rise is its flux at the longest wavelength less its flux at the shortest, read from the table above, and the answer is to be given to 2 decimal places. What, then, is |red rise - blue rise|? 0.20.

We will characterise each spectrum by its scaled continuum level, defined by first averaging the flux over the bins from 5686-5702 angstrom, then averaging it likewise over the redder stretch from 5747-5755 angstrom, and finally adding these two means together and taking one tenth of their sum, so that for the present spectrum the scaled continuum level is 0.326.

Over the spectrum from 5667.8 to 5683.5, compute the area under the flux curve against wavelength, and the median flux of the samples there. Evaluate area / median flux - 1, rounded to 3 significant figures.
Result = 14.6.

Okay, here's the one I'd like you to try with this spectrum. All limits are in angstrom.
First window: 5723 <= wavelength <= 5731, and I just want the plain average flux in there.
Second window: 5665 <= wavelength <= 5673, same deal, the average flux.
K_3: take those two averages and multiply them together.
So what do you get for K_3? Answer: 2.67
